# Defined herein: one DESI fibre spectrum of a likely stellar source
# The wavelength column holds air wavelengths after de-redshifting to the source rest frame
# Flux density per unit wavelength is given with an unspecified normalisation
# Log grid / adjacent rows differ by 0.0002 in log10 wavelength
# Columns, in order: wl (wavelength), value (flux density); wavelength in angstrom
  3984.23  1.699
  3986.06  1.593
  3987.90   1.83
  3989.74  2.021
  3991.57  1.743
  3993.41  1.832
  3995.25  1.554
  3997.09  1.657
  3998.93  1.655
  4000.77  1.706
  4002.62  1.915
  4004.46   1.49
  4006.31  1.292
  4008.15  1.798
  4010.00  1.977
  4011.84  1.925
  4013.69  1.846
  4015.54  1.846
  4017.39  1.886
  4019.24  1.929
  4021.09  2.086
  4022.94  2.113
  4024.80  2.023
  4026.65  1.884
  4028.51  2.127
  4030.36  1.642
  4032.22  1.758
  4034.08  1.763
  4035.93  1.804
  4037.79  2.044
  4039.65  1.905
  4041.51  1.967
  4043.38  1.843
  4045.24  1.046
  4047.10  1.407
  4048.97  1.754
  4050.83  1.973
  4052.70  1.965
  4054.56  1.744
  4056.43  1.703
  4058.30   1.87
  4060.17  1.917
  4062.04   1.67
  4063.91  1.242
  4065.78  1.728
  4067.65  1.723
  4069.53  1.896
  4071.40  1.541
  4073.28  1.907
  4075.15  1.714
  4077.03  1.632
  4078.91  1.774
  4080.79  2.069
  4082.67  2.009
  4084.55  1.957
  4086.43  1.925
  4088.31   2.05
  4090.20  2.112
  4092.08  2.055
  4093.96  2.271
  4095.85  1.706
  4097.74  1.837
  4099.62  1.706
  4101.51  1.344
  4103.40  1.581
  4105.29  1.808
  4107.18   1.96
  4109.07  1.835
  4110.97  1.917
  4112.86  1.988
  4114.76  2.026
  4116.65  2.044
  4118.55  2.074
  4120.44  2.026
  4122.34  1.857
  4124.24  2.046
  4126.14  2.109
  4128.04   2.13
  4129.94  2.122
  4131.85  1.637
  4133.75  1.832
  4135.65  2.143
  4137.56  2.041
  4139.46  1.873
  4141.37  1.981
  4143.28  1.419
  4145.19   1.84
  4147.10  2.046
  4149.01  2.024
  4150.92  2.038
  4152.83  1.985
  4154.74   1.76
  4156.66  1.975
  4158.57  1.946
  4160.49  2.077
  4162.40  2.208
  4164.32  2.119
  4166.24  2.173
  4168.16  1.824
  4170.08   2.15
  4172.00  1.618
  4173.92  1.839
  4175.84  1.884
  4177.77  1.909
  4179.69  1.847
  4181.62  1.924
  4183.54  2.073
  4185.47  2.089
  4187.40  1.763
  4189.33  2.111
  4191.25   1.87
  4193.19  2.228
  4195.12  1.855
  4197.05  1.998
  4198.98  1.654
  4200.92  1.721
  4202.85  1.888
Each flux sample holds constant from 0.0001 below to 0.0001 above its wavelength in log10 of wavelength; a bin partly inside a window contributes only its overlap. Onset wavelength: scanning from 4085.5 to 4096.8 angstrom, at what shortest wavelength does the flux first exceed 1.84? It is 4086.43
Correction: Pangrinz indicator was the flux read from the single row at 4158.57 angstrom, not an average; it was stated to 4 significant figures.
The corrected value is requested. 1.946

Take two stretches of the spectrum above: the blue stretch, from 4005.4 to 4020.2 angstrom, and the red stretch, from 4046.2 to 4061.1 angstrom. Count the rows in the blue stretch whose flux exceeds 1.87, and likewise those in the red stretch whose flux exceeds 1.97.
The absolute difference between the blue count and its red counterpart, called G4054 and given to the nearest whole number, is 3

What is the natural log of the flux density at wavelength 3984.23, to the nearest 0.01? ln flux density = 0.53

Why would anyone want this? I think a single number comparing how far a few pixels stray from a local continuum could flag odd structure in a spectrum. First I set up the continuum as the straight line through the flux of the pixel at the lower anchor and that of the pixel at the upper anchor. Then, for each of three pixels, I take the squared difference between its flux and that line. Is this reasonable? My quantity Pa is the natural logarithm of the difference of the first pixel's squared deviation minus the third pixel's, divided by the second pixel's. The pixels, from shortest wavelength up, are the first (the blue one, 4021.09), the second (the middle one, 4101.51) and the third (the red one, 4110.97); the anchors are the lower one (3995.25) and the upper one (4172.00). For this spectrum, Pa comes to 1.0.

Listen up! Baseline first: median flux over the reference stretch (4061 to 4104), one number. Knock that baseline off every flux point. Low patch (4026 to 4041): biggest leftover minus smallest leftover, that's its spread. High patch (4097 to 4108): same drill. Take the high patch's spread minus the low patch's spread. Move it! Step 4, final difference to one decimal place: 0.1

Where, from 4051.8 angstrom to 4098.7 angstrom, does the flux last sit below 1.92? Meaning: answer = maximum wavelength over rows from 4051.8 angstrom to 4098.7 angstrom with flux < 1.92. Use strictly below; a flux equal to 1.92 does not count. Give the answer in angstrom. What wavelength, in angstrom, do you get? 4097.74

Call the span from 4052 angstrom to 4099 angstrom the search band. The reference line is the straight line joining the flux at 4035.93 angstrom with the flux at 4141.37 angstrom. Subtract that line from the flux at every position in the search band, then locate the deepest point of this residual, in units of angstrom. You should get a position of 4063.91 angstrom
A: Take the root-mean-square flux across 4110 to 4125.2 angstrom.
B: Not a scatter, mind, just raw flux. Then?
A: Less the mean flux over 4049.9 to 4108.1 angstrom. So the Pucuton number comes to 0.18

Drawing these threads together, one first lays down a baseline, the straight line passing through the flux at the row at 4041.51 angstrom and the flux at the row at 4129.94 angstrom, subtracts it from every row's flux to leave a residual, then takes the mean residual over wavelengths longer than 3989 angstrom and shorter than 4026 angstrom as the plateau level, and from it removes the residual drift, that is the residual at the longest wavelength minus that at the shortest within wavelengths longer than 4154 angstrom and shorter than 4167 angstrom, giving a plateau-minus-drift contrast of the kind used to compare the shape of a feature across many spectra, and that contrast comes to -0.49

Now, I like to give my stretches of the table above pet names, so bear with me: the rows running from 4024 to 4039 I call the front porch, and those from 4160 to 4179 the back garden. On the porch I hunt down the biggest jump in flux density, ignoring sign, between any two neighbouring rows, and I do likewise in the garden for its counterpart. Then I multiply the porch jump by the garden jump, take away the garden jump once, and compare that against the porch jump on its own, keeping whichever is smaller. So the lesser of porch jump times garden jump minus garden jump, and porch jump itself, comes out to -0.27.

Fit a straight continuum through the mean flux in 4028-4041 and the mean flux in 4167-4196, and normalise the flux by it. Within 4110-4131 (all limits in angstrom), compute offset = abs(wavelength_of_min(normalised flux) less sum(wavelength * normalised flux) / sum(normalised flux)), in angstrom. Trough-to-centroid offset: 1.8 angstrom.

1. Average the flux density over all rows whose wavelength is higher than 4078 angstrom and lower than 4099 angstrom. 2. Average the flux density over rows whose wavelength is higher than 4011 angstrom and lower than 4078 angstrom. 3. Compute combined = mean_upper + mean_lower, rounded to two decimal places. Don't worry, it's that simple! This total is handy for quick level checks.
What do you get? 3.78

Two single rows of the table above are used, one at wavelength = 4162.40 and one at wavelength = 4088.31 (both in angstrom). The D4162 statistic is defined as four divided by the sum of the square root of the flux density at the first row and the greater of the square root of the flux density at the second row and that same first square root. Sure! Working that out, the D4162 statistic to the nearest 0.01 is 1.35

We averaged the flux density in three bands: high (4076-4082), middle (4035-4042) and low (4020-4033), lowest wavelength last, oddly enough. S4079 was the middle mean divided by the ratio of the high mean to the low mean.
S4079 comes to 2.1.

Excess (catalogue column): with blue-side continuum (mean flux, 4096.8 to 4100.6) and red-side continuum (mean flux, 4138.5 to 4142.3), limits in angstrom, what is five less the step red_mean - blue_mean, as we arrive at 4.84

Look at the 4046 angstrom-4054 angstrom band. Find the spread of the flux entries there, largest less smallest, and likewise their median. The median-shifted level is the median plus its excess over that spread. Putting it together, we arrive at 3.15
